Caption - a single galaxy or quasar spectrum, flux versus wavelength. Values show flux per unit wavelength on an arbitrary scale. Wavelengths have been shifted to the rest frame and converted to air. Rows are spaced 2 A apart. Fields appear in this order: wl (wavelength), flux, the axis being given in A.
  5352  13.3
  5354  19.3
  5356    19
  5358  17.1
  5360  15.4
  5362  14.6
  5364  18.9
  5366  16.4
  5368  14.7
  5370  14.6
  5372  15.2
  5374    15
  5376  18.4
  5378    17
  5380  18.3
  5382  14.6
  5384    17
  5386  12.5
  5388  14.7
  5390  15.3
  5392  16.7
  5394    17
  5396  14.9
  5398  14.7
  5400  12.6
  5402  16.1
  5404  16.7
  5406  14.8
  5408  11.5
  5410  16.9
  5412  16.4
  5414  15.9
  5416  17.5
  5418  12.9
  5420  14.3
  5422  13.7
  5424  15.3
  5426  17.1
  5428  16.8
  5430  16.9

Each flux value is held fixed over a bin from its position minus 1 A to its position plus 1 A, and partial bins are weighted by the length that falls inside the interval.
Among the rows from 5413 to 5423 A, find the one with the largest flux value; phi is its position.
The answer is 5416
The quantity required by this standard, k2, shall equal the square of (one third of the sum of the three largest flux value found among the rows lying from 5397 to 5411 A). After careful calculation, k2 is 274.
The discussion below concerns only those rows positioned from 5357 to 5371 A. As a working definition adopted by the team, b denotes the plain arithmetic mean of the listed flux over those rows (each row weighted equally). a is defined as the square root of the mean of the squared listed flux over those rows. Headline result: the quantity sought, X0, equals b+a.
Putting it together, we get 32.0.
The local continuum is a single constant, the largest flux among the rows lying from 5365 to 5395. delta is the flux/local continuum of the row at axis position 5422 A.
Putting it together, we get 0.74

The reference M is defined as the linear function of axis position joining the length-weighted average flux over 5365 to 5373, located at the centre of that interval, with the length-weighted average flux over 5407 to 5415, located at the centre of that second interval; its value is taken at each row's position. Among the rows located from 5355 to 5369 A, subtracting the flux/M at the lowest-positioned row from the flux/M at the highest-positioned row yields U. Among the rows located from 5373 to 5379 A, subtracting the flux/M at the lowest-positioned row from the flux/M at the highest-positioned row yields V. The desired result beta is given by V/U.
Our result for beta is -0.5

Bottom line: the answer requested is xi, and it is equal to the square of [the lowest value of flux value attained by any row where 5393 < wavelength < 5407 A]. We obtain 159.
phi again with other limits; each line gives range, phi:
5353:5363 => 5354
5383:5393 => 5384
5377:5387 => 5380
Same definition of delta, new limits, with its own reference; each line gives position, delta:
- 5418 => 0.70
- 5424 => 0.83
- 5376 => 1.00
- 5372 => 0.83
